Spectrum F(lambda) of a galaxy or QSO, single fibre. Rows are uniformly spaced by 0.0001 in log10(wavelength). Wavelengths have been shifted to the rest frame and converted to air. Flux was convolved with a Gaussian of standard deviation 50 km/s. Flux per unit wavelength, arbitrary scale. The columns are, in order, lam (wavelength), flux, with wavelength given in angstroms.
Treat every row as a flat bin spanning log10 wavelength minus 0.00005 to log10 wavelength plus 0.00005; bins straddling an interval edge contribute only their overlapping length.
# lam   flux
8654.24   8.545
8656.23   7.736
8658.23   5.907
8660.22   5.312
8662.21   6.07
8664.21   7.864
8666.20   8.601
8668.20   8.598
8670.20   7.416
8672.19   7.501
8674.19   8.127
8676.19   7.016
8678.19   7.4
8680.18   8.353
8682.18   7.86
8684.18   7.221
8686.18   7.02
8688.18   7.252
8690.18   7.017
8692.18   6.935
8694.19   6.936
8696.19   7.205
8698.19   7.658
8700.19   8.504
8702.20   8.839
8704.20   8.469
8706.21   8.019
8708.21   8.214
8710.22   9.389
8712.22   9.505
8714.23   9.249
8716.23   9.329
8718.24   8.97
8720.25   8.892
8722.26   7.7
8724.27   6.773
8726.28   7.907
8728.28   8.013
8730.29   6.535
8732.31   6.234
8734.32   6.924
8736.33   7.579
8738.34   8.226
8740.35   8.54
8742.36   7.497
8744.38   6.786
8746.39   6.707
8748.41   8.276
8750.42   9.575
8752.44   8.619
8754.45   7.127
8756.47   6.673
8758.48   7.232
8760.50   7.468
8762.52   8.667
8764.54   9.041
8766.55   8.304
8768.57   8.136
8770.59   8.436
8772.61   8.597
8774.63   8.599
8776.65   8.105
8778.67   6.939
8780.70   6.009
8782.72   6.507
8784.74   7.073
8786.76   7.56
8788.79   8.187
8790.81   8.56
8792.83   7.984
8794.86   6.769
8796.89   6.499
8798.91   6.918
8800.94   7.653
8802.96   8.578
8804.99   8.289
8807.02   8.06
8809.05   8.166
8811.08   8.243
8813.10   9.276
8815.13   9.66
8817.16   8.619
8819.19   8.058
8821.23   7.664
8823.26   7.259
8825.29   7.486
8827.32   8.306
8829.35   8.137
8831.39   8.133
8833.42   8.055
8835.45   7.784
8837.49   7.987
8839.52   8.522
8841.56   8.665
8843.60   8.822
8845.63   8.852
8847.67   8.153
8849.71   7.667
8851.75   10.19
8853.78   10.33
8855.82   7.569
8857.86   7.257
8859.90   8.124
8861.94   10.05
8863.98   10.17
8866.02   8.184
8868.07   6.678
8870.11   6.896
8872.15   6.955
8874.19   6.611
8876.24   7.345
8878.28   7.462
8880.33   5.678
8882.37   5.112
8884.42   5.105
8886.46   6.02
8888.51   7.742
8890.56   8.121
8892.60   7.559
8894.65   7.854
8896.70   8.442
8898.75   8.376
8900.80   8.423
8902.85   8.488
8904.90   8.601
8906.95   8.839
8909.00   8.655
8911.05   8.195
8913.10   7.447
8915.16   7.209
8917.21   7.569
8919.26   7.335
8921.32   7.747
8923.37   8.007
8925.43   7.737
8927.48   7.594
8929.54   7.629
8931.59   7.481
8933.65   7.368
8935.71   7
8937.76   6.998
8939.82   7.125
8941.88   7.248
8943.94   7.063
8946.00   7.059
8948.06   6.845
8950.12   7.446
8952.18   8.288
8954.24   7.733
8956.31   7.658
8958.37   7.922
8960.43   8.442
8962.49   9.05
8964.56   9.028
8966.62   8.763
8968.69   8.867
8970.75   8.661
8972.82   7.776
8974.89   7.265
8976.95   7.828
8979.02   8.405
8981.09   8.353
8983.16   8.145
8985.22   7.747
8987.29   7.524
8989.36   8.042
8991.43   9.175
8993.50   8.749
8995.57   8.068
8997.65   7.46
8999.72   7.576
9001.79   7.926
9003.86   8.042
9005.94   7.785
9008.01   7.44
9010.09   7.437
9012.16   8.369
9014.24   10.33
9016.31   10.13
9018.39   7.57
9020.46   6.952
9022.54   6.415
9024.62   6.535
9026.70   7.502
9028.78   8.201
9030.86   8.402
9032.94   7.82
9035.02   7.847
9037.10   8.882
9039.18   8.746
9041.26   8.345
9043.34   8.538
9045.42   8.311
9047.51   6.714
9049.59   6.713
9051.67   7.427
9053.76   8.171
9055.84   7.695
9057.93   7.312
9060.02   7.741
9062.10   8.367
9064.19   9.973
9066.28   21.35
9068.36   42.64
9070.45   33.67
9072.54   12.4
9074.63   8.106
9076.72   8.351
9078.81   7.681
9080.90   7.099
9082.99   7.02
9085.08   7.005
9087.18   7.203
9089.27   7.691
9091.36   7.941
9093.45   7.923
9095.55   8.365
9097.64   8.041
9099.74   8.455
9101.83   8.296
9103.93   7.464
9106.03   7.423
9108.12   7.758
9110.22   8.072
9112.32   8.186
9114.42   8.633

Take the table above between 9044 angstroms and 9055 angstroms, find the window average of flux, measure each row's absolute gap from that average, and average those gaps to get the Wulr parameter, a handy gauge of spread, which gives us 0.62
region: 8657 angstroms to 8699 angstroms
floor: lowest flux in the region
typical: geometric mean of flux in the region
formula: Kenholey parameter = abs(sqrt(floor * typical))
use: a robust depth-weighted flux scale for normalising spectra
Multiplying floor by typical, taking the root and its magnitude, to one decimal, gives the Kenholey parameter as 6.2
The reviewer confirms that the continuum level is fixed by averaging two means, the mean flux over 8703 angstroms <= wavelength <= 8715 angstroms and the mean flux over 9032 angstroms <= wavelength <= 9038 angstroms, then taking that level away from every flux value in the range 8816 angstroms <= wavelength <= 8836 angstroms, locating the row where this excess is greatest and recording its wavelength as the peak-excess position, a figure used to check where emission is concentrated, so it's 8817.16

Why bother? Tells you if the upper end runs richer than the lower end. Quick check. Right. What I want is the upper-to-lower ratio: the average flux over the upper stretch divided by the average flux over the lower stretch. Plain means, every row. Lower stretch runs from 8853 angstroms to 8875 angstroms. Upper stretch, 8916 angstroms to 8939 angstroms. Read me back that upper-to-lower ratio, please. 0.93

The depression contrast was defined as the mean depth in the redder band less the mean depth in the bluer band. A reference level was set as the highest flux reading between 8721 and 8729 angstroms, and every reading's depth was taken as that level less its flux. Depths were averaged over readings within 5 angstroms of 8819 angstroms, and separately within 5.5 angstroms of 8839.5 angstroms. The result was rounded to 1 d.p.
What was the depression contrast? -0.1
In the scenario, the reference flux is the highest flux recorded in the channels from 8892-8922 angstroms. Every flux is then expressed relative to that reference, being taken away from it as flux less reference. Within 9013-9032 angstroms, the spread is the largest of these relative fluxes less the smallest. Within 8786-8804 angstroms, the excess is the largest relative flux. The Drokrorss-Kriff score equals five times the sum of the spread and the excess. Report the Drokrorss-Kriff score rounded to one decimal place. 18.3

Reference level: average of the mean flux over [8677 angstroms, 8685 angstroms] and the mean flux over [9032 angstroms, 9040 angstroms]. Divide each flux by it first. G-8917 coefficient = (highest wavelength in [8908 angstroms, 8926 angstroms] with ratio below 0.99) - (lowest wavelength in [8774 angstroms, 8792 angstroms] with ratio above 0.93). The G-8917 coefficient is 150.8 angstroms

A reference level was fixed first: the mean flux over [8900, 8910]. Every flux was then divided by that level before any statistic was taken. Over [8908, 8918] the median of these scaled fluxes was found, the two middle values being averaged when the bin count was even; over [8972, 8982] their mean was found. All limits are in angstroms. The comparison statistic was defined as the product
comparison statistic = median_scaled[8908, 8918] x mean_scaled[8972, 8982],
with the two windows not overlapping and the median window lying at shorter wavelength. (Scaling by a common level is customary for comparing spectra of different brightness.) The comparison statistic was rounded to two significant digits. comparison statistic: 0.81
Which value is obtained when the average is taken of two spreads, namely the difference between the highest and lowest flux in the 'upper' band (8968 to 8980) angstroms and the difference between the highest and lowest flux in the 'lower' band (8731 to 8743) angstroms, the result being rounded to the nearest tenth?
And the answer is 2.0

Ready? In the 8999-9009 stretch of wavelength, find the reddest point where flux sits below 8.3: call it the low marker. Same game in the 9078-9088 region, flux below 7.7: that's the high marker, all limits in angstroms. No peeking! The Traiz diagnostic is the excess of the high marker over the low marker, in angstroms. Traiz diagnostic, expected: 79.2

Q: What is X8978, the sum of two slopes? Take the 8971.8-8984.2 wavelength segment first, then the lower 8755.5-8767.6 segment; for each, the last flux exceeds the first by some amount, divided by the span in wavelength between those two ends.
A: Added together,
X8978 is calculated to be 0.20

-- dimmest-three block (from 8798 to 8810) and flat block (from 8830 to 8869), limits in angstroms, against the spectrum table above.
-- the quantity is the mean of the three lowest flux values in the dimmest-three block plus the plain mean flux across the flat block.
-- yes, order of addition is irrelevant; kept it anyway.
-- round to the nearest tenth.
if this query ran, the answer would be 16.0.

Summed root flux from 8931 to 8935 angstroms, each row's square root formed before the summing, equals 5.4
